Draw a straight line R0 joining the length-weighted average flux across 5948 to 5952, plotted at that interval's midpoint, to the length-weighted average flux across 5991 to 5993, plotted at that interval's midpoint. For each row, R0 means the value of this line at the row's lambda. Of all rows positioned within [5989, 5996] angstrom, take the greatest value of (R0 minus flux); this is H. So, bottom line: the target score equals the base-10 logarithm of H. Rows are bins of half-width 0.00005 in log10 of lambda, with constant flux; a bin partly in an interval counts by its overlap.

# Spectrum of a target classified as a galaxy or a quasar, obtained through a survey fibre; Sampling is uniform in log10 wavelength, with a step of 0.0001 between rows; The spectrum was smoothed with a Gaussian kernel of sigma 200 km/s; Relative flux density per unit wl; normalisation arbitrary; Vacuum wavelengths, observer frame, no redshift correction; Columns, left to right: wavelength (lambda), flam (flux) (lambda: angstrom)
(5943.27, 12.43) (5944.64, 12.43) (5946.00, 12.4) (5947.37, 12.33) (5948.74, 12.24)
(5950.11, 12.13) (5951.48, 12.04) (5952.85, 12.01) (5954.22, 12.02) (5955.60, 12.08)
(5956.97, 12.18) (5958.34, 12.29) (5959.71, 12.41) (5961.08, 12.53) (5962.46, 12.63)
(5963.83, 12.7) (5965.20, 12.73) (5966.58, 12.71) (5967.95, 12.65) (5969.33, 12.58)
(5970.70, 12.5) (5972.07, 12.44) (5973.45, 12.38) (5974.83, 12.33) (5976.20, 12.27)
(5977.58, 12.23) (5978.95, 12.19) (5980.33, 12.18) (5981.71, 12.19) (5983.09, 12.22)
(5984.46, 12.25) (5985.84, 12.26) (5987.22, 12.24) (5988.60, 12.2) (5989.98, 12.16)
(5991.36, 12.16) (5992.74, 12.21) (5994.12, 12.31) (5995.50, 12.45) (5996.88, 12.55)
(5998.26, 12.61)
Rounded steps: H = 0.021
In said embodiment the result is -1.67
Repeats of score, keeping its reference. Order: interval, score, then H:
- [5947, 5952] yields -0.98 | 0.104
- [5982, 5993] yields -1.67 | 0.021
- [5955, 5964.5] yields -1.17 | 0.068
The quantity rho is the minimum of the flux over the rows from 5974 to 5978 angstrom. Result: 12.23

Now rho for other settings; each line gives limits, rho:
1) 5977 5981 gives 12.18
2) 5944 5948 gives 12.33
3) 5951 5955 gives 12.01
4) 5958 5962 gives 12.29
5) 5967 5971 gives 12.5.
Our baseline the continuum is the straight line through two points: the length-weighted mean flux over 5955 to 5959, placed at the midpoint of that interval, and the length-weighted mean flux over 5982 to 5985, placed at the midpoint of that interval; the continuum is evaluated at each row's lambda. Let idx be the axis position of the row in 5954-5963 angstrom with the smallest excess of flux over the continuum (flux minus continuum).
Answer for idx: 5954.22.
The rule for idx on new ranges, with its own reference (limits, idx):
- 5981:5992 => 5991.36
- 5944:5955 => 5952.85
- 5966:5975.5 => 5974.83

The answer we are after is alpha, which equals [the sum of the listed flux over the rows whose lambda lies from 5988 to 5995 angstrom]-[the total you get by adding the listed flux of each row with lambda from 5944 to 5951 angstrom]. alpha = -0.5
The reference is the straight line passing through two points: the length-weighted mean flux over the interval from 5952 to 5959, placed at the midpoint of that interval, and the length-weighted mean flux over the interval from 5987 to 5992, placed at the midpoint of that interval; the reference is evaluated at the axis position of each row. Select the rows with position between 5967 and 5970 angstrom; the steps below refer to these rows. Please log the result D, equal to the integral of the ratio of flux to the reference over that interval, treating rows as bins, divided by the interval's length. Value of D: 1.04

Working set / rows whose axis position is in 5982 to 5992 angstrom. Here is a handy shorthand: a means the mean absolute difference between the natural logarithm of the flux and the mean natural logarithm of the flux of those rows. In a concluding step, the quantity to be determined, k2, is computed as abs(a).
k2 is 0.003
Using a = 0.0028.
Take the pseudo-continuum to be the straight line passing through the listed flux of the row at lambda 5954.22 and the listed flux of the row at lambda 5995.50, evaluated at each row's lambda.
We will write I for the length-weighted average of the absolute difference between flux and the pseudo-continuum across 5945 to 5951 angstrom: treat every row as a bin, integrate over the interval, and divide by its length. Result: 0.32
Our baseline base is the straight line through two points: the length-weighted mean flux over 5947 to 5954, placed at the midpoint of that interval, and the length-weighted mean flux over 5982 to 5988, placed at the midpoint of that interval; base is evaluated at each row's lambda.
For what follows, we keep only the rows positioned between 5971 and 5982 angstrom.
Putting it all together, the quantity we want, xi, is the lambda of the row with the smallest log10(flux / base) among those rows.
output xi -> 5980.33 angstrom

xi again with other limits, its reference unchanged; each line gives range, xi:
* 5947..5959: 5952.85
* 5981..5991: 5989.98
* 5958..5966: 5958.34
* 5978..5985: 5980.33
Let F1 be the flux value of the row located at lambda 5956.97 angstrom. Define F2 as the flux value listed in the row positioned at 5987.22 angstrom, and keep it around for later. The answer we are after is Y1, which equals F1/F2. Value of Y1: 0.995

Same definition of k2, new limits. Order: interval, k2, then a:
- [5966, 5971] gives 0.006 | 0.0056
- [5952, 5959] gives 0.008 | 0.0078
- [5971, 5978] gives 0.005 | 0.0052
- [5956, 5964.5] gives 0.013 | 0.0131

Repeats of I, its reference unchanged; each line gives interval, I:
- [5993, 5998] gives 0.09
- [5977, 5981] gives 0.08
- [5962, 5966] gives 0.57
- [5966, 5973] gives 0.39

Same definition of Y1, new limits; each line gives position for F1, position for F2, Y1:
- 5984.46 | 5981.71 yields 1.005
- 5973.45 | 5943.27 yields 0.996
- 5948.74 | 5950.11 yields 1.009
